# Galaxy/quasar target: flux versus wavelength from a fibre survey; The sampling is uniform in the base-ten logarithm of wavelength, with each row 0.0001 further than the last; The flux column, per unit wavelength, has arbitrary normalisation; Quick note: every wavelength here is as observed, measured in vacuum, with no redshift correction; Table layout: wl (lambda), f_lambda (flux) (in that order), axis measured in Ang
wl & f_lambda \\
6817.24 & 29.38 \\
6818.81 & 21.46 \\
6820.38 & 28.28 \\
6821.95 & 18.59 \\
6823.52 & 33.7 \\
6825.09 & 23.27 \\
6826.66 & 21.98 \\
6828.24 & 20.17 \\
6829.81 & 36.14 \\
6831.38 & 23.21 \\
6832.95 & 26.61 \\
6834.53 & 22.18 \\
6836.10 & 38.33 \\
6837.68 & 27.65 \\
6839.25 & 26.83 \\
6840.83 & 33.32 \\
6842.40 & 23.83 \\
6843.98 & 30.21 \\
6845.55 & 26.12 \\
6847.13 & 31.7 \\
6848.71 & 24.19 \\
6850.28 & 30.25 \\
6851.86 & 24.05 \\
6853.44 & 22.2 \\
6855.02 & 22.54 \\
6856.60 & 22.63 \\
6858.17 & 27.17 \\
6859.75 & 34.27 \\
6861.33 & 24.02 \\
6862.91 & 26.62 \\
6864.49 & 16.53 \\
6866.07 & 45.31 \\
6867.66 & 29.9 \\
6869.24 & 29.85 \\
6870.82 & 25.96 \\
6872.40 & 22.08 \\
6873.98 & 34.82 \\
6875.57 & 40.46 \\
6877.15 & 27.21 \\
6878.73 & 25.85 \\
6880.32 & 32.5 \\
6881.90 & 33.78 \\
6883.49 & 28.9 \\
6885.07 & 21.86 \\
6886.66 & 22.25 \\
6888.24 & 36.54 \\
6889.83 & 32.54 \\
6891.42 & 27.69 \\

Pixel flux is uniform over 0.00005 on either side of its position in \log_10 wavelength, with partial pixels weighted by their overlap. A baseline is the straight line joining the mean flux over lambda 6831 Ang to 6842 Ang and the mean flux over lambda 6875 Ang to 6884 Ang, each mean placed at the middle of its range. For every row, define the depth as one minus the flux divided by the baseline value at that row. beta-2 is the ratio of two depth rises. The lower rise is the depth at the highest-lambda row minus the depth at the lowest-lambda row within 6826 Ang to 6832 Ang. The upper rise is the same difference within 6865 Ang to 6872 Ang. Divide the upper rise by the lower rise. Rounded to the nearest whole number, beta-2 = -19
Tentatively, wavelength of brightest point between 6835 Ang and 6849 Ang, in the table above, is 6836.10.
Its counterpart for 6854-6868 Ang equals 6866.07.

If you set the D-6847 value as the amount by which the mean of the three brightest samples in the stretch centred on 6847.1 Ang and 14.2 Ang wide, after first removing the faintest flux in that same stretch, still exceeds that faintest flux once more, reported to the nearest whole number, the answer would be -13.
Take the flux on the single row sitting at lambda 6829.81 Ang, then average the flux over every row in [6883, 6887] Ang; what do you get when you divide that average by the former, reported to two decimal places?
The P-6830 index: 0.67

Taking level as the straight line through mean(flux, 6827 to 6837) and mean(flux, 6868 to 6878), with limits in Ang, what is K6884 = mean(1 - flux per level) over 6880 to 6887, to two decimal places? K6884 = 0.09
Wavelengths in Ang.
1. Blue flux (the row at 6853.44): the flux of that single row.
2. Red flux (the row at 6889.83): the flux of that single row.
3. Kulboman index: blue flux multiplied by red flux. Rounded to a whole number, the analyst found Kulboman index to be 722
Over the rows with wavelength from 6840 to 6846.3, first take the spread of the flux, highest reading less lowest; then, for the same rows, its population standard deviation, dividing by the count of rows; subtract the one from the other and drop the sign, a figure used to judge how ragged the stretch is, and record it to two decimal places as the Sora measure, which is 5.83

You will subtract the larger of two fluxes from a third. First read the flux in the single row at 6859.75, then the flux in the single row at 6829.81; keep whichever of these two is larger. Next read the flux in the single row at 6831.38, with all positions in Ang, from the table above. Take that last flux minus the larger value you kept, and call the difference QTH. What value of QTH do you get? -13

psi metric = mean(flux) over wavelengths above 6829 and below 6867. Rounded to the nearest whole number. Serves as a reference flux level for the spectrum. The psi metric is 28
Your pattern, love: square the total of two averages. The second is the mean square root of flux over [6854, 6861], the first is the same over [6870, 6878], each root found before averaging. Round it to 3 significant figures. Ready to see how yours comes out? 112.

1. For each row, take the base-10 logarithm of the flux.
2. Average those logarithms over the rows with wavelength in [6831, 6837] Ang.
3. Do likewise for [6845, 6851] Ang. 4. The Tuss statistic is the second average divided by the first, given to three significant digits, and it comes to 1.01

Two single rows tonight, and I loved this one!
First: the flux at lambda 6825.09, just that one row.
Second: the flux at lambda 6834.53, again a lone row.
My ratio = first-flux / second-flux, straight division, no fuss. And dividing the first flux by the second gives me 1.0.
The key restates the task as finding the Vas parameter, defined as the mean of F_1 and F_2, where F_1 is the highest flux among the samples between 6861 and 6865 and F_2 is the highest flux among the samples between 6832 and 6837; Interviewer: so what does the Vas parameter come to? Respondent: 32.5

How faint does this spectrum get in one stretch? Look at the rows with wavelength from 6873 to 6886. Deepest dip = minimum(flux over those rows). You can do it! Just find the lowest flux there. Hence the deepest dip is 21.86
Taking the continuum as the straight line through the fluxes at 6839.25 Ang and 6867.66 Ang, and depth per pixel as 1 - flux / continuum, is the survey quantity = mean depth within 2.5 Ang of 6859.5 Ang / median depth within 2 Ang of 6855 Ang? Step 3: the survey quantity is 0.1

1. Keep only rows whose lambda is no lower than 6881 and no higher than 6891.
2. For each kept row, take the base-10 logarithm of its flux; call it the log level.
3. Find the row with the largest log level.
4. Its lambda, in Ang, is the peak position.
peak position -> 6888.24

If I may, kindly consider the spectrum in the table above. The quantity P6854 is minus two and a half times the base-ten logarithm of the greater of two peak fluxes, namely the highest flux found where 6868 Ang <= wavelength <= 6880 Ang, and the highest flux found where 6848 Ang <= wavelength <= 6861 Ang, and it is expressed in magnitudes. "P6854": -4.02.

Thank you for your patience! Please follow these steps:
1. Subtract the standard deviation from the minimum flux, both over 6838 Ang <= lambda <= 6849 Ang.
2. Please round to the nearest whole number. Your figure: 20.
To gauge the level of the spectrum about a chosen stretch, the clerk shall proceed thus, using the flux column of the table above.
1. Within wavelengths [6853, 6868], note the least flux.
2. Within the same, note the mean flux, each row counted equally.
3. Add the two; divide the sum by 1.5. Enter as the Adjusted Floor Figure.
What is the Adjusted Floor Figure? 29.1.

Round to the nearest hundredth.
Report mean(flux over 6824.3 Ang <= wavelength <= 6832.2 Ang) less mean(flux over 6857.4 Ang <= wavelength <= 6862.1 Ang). -3.53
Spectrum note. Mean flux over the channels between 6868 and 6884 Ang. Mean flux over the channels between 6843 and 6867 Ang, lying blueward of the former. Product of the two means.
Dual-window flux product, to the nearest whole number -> 819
